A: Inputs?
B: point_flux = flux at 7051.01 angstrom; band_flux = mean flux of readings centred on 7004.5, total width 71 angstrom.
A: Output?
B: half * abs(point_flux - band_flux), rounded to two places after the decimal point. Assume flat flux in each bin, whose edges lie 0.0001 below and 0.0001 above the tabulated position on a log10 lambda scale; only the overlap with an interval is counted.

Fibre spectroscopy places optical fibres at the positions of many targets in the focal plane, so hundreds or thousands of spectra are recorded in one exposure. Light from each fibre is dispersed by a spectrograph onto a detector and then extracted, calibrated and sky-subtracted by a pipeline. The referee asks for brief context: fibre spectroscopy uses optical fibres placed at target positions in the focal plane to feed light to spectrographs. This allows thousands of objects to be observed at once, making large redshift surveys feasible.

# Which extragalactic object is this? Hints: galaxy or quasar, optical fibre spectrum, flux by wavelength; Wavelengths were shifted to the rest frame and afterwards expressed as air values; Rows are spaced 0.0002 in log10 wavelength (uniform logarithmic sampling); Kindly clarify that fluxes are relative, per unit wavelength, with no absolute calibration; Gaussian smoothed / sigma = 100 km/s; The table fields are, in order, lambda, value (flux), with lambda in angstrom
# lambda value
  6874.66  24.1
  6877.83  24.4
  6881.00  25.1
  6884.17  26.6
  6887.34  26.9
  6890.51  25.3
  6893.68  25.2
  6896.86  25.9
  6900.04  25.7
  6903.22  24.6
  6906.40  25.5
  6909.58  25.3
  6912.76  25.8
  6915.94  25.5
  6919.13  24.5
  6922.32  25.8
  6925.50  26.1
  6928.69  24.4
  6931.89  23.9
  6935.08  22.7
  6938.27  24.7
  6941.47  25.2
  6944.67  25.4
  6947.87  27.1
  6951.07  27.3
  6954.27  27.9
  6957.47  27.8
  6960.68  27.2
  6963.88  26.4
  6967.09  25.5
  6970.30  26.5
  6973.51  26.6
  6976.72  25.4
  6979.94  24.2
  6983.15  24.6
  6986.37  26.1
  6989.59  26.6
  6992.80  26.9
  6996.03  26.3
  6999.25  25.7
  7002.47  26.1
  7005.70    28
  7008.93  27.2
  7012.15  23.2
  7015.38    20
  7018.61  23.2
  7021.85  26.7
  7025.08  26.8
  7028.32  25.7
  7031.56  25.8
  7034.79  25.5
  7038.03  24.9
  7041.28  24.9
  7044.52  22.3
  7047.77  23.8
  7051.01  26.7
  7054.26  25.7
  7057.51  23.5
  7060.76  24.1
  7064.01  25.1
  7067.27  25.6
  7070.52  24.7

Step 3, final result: 0.58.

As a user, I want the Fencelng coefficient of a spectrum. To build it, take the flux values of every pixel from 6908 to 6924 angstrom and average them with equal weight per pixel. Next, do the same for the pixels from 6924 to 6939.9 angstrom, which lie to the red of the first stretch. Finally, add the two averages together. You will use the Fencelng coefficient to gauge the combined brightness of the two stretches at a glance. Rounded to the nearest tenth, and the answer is 49.7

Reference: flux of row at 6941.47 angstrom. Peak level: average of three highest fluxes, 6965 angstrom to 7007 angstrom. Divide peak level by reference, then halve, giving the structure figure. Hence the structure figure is 0.539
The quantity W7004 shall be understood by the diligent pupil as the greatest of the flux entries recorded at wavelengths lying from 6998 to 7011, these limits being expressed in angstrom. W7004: 28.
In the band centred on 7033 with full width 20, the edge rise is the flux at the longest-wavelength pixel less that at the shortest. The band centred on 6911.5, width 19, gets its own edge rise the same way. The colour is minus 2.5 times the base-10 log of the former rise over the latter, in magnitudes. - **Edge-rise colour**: -3.2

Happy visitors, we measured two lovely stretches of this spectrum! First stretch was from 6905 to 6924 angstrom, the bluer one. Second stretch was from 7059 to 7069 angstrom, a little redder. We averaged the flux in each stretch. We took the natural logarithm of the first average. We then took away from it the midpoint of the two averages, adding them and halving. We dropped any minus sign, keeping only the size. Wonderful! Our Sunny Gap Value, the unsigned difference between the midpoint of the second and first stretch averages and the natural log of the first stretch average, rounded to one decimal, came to 21.9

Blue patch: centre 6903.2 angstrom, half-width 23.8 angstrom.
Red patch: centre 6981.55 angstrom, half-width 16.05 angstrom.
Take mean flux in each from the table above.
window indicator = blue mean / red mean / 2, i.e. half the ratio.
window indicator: 0.495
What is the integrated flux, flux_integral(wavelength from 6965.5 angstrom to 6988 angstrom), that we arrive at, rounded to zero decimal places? 575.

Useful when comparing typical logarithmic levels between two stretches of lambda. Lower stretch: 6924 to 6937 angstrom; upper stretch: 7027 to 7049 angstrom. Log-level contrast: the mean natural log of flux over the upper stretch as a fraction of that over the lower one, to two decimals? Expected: 1.01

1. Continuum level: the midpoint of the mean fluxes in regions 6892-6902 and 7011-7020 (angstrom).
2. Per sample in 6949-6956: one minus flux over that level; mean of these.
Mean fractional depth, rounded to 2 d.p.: -0.16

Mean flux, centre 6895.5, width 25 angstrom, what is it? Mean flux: 25.7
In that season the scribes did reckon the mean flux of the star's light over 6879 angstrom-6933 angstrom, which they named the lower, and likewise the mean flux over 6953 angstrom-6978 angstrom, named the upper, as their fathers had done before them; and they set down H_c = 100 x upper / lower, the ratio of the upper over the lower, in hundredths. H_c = 105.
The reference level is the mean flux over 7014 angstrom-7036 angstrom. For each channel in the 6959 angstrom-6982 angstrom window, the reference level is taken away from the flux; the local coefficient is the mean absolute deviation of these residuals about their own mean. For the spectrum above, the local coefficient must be 0.80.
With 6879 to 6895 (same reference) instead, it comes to 0.74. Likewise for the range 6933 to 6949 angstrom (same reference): 1.06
